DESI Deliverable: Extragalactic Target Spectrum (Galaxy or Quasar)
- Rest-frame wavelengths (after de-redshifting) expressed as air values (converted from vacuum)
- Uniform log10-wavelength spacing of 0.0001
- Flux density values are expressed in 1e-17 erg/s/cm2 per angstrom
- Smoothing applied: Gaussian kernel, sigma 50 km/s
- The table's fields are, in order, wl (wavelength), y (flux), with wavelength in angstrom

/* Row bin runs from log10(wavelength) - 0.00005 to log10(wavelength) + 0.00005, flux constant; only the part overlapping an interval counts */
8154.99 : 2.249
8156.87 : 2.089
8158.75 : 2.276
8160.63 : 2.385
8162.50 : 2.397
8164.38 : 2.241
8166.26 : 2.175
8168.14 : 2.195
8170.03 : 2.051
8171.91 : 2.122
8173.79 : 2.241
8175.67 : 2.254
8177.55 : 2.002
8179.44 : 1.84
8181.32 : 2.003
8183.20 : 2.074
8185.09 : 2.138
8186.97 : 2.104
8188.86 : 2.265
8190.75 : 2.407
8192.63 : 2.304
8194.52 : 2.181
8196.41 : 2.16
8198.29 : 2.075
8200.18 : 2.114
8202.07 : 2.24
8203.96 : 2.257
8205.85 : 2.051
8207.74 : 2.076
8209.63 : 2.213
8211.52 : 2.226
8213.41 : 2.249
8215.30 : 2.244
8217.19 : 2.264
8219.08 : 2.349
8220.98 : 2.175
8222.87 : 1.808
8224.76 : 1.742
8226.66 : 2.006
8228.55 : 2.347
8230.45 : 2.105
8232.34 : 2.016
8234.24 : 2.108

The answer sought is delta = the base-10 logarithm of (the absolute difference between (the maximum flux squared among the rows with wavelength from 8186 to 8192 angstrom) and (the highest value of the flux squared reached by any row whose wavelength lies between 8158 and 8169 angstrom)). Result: -1.32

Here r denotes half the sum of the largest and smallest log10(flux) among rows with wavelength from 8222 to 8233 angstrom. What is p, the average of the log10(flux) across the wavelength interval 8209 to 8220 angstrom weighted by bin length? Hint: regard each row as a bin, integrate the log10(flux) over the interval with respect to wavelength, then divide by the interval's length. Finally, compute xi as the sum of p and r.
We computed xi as 0.660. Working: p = 0.354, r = 0.306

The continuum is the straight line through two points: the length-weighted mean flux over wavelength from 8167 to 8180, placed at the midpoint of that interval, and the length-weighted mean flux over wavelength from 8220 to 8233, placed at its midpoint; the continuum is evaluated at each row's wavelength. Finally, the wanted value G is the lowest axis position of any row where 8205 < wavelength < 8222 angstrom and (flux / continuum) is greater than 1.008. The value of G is 8207.74 angstrom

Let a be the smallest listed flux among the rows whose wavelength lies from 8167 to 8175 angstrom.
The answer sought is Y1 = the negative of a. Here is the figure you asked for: -2.05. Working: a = 2.051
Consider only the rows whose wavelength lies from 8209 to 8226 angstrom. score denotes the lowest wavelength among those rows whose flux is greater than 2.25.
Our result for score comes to 8217.19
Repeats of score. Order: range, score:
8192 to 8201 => 8192.63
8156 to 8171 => 8158.75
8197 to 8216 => 8203.96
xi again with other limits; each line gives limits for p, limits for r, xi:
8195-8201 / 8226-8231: 0.663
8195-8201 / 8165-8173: 0.653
